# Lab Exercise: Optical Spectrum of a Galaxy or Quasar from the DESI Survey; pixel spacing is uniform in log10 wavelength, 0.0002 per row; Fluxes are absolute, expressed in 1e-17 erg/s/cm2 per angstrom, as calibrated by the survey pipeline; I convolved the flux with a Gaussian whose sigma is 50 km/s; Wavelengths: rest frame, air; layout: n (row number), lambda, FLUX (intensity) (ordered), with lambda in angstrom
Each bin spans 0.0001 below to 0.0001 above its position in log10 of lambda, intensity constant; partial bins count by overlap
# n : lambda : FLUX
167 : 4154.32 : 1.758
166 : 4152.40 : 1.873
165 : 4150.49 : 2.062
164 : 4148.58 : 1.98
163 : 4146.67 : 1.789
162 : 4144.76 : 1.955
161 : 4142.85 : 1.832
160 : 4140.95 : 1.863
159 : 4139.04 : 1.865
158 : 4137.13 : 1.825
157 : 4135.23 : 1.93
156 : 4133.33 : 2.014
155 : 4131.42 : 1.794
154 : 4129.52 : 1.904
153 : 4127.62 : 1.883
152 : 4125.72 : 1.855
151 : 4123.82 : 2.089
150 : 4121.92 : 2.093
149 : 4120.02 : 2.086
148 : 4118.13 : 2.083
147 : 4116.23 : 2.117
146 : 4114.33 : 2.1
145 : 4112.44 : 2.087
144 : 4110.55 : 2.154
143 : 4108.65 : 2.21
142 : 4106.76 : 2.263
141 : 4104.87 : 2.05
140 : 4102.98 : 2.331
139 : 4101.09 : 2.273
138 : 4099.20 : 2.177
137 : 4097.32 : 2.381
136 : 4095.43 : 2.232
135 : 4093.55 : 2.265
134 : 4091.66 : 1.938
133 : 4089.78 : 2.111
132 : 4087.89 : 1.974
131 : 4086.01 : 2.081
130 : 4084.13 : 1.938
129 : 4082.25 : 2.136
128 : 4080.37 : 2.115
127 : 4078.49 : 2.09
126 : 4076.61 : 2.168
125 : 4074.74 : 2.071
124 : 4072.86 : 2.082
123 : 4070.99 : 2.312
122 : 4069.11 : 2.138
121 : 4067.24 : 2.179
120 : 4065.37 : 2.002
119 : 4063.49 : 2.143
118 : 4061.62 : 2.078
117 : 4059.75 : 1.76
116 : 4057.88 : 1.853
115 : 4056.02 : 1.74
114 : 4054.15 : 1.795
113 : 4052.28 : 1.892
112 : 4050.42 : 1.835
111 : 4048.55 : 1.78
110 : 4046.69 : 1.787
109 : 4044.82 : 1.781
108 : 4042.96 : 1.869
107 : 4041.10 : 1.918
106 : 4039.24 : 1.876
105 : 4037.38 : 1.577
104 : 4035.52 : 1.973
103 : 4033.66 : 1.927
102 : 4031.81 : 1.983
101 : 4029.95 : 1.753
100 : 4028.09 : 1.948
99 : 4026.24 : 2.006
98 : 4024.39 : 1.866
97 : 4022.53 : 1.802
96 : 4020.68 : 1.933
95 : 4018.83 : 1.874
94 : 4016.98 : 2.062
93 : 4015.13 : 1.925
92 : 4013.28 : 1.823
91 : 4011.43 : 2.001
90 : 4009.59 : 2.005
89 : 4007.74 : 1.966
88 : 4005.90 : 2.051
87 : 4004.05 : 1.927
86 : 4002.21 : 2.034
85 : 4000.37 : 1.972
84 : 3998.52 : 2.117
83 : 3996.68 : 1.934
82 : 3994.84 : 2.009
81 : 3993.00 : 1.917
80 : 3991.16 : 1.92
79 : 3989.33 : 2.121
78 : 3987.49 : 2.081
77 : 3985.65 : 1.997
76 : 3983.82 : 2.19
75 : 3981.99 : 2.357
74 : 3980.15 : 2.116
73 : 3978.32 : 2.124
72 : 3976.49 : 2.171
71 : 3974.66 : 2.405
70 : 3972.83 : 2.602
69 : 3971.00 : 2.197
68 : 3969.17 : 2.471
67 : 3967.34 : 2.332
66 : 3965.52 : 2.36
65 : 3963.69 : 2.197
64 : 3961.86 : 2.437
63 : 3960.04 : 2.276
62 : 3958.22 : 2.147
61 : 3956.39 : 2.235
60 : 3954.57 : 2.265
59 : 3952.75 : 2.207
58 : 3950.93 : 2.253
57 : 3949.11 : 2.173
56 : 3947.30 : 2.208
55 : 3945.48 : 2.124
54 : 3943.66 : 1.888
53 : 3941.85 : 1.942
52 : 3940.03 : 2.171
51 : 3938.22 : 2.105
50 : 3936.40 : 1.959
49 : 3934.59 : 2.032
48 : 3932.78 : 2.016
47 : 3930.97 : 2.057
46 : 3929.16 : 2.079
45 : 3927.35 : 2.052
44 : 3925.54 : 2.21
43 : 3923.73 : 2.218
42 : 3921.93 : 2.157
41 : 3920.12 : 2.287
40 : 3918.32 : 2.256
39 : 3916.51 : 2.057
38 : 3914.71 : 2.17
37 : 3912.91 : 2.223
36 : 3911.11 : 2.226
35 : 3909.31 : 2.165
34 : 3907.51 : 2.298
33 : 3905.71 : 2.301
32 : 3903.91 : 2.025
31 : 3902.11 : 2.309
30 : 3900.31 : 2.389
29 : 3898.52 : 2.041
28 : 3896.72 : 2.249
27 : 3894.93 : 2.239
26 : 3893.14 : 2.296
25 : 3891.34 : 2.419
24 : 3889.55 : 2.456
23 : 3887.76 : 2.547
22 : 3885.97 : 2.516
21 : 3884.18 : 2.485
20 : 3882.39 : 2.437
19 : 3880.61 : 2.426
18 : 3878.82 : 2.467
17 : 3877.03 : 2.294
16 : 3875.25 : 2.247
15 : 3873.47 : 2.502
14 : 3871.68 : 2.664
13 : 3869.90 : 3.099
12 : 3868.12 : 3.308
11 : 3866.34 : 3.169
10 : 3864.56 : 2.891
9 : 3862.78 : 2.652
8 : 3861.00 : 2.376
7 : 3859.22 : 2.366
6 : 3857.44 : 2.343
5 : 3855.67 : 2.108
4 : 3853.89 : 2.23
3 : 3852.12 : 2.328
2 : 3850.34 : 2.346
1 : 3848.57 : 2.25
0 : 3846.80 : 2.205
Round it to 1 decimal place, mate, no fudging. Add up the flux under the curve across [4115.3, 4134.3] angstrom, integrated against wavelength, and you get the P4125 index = 37.8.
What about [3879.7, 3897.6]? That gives 43.1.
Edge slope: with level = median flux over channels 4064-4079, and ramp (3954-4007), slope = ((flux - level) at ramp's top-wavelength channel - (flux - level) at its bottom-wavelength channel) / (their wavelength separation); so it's -0.0042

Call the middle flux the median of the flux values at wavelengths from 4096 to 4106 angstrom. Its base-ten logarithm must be 0.357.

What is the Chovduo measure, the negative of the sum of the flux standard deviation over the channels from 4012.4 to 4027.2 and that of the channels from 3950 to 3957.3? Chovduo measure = -0.11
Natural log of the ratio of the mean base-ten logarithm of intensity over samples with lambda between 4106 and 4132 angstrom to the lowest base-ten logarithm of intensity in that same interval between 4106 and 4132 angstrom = 0.20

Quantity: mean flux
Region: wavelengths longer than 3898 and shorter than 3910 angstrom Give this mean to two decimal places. 2.22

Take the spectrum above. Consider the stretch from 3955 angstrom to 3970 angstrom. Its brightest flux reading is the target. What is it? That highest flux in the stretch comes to 2.471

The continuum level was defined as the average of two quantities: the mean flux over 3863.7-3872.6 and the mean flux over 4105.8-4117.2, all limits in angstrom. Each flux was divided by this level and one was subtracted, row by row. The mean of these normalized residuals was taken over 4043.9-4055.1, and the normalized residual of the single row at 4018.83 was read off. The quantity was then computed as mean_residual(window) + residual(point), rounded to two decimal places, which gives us -0.58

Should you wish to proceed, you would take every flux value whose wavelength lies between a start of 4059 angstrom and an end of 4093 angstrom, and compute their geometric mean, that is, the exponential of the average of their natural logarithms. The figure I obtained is 2.07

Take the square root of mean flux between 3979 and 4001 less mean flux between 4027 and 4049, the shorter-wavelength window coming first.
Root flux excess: 0.46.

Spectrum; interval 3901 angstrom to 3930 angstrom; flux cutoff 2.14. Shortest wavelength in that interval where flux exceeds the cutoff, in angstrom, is 3902.11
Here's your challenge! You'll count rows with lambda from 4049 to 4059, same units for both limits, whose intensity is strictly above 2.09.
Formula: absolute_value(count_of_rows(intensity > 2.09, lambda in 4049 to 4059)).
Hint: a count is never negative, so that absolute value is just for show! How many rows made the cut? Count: 0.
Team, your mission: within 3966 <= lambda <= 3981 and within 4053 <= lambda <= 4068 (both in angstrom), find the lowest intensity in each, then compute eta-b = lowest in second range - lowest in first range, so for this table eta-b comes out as -0.38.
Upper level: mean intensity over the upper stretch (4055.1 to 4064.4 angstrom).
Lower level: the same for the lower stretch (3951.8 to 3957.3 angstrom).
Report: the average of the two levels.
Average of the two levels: 2.08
